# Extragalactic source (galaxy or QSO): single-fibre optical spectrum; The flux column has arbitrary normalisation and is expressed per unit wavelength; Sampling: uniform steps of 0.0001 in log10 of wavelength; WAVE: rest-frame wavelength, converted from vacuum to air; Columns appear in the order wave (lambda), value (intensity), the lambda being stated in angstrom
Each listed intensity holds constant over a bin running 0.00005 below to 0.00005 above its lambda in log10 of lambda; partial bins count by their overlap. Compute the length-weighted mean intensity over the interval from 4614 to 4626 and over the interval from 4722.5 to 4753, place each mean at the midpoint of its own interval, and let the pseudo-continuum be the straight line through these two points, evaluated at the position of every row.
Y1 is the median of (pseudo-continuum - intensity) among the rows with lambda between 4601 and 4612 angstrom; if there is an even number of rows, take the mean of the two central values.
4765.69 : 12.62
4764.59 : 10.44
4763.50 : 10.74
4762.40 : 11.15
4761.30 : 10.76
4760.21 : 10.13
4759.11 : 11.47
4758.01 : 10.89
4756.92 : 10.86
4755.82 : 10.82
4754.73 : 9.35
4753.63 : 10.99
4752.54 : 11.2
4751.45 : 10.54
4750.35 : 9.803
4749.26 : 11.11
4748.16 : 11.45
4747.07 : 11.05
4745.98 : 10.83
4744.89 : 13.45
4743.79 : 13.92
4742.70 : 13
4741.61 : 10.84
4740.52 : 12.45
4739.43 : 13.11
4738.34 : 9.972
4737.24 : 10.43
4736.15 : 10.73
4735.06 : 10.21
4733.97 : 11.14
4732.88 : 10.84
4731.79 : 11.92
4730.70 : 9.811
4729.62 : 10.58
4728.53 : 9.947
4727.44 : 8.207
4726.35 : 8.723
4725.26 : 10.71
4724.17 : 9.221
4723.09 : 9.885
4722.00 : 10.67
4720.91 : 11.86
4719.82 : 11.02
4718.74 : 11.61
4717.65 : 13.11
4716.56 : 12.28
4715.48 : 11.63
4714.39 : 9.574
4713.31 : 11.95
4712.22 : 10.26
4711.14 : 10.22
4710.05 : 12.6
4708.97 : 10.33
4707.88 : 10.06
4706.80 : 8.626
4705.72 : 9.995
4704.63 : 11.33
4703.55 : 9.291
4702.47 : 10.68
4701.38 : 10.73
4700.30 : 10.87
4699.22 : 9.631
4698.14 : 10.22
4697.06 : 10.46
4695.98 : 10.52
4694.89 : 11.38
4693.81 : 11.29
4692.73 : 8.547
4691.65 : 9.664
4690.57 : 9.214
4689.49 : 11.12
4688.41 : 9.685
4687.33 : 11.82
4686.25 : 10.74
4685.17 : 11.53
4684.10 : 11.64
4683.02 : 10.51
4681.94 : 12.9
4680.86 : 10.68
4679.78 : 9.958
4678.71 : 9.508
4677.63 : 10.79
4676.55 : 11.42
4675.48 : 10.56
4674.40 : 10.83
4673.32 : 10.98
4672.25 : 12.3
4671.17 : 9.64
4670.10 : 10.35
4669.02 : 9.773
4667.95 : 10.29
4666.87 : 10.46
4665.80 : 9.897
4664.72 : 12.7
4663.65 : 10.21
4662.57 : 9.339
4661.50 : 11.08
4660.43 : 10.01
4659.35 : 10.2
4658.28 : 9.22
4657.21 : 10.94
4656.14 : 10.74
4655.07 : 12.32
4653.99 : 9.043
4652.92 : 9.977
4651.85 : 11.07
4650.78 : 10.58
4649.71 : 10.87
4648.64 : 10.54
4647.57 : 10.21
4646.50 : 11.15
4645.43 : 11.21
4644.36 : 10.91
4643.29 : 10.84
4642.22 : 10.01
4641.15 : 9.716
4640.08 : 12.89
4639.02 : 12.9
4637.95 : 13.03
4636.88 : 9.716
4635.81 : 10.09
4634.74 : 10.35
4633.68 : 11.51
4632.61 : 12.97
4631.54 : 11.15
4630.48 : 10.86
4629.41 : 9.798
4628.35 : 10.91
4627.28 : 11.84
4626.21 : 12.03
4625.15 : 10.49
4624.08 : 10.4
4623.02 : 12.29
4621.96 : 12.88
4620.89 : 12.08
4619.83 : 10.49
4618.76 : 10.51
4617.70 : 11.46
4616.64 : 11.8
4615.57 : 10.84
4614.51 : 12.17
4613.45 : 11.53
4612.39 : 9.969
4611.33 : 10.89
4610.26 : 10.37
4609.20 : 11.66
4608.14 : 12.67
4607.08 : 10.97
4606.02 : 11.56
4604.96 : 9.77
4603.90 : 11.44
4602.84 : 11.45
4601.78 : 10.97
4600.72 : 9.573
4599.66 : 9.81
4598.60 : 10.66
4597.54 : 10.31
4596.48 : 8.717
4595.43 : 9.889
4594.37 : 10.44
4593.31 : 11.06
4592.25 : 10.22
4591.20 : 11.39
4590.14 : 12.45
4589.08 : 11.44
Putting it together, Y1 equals 0.3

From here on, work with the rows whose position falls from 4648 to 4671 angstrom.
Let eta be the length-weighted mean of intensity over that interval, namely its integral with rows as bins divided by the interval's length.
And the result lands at 10.4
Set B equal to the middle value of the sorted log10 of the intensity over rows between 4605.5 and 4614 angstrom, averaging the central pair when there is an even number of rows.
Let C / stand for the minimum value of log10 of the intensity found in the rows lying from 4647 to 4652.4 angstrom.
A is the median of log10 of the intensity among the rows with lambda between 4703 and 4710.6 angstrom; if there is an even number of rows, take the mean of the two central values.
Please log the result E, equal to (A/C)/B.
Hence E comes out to 0.95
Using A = 1.003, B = 1.05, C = 1.01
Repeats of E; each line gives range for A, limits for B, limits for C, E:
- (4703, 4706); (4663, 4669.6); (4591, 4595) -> 0.98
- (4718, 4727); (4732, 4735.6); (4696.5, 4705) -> 1.03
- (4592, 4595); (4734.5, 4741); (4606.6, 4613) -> 1.00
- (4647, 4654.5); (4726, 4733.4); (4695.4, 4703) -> 1.04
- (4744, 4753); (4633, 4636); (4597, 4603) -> 1.05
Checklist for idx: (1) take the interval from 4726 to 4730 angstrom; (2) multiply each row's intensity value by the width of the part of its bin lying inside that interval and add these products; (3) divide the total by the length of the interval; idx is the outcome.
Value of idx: 9.3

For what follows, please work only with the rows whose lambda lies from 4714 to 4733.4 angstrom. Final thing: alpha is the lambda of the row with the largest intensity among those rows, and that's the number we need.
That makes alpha 4717.65 angstrom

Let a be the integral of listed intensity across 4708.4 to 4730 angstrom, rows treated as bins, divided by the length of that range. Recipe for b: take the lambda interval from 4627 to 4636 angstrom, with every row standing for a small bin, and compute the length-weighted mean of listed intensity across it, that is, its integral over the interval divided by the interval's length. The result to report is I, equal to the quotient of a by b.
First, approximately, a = 10.7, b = 11.1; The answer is 0.97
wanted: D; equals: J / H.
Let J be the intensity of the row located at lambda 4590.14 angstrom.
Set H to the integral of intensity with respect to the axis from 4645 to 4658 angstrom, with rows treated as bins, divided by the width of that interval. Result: 1.16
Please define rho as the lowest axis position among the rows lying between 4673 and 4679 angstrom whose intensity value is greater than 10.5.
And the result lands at 4673.32 angstrom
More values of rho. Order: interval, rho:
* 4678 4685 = 4680.86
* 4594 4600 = 4598.60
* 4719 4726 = 4719.82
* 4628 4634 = 4628.35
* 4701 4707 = 4701.38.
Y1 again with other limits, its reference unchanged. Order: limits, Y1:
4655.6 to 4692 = 0.6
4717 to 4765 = 0.0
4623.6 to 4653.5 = 0.5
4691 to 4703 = 0.6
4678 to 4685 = 0.5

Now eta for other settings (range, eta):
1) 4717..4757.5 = 11.0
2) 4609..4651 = 11.1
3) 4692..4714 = 10.4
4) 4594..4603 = 10.1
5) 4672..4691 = 10.9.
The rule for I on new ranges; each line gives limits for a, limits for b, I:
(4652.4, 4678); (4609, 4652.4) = 0.95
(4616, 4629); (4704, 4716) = 1.08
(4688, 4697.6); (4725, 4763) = 0.93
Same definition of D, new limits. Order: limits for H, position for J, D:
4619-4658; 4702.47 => 0.97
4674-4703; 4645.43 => 1.06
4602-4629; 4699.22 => 0.85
